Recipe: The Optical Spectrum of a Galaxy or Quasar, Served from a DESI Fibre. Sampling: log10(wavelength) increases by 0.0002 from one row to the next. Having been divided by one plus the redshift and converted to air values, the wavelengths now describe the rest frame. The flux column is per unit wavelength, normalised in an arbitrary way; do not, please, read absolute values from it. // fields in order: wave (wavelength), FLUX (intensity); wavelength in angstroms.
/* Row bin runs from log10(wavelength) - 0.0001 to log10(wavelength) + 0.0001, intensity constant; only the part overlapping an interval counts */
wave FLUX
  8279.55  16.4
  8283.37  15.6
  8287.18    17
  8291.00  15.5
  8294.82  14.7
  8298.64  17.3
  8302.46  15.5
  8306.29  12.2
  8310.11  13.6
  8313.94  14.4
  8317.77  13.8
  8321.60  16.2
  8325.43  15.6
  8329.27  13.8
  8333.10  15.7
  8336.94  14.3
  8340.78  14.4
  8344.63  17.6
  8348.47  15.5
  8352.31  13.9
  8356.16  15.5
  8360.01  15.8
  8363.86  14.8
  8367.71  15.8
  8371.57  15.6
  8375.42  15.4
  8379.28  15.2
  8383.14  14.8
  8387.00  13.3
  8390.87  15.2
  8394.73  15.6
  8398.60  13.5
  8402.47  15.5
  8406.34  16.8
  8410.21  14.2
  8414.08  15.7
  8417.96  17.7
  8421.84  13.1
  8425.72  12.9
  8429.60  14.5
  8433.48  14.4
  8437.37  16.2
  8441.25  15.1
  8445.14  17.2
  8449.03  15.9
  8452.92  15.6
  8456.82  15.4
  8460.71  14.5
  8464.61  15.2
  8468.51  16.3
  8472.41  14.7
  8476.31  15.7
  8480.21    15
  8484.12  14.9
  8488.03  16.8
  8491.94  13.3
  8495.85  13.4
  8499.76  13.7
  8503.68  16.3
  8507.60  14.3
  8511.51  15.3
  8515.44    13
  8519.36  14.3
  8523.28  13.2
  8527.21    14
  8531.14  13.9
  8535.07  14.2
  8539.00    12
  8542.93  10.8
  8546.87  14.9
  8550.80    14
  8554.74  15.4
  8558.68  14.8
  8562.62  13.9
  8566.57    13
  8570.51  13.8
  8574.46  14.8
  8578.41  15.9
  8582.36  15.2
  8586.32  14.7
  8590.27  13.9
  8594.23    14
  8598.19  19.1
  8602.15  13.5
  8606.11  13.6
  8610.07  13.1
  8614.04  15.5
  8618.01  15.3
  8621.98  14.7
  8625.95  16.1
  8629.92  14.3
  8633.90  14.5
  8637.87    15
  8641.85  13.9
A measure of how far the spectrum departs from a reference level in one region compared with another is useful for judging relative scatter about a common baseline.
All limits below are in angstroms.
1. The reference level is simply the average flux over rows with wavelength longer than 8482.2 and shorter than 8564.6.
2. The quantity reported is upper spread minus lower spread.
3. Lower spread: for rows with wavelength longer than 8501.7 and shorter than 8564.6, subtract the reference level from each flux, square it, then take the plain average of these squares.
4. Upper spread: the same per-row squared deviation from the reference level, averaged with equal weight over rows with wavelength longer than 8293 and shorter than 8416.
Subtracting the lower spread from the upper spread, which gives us 0.5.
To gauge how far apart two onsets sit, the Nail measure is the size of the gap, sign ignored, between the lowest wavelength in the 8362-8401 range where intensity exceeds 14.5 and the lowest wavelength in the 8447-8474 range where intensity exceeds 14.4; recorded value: 85.2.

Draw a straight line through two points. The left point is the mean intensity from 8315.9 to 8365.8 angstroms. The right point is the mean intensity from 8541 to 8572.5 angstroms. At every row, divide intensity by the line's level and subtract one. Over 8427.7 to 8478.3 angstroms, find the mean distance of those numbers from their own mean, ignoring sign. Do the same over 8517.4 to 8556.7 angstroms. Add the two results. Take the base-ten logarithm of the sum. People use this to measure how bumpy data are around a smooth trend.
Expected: -0.926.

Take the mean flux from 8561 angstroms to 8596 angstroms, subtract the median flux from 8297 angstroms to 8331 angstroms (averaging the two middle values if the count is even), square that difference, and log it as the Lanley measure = 0.00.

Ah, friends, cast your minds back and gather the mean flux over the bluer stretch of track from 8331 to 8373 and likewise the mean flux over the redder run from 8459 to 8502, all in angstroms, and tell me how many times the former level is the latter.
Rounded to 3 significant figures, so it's 1.03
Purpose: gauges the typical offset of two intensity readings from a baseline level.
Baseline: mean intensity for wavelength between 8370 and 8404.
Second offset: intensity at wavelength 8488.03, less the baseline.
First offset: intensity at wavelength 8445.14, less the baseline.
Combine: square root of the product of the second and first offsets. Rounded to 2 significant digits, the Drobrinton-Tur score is 2.1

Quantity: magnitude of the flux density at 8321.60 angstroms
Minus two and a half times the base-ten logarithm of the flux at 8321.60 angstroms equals -3.02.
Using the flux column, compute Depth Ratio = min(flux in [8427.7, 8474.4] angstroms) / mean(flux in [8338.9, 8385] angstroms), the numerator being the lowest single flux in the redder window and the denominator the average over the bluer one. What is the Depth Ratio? 0.938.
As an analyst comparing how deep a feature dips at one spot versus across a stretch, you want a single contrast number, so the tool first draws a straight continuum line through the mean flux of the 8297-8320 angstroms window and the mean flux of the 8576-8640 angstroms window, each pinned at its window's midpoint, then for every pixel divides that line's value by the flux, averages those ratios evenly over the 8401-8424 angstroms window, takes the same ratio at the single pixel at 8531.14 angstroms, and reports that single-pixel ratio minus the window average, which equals 0.11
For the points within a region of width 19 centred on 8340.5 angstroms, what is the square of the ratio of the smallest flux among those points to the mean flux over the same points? 0.85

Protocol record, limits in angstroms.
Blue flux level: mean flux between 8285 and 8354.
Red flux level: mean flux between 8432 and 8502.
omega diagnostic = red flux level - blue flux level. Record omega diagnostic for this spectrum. 0.13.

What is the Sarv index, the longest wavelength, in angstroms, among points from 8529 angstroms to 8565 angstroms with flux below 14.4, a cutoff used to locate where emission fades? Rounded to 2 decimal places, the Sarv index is 8562.62 angstroms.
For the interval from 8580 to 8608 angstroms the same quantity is 8606.11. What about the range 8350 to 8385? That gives 8352.31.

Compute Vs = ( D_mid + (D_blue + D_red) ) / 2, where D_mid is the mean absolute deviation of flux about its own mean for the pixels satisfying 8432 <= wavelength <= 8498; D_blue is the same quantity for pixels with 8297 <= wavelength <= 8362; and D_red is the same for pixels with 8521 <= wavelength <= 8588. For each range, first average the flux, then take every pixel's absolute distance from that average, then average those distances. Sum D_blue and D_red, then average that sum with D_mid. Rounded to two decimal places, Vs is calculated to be 1.43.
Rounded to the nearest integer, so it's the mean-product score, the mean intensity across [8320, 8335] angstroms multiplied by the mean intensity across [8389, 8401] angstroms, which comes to 226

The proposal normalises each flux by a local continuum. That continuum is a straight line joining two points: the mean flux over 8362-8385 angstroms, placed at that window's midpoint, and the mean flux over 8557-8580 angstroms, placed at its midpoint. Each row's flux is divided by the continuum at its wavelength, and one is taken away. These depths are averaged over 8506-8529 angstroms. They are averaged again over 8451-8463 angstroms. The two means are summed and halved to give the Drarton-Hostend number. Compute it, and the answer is -0.01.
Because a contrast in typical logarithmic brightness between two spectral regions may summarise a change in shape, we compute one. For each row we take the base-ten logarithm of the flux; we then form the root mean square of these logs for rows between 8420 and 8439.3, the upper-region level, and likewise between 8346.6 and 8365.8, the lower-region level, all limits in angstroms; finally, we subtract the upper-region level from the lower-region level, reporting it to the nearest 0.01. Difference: 0.03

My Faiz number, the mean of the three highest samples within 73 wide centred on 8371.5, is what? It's 16.7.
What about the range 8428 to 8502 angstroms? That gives 16.8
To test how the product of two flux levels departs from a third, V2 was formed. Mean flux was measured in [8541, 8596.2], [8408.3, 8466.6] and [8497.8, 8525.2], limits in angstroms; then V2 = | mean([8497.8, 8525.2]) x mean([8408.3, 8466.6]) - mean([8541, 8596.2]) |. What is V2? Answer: 203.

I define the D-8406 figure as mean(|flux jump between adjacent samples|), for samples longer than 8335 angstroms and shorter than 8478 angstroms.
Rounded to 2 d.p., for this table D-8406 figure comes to 1.27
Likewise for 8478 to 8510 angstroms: 1.50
